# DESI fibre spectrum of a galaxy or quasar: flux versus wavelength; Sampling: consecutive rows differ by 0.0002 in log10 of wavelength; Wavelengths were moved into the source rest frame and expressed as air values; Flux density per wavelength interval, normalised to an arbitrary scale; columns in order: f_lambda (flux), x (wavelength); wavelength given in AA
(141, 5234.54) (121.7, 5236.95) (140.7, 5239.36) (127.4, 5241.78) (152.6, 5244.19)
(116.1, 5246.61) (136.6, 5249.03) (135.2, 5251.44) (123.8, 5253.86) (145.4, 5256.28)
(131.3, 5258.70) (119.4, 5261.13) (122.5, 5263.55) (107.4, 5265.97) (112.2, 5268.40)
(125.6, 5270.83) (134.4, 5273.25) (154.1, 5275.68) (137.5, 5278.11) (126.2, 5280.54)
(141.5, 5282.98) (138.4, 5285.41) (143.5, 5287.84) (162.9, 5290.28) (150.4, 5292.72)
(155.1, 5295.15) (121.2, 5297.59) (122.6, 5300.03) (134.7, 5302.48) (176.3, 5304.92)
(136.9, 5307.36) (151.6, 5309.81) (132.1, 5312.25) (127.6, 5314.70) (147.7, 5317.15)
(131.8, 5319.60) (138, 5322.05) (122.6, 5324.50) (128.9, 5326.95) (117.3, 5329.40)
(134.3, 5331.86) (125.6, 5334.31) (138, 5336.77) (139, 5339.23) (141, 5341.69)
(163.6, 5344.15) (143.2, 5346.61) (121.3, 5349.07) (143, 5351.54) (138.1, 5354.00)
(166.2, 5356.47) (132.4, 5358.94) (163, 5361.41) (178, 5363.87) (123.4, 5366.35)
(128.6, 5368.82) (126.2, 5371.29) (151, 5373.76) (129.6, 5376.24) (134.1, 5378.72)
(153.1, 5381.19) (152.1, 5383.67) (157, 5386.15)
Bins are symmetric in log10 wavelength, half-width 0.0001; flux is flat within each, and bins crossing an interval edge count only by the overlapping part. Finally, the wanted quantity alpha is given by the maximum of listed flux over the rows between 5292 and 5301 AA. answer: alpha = 155.1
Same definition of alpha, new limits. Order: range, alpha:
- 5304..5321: 176.3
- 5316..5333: 147.7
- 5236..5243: 140.7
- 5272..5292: 162.9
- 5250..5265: 145.4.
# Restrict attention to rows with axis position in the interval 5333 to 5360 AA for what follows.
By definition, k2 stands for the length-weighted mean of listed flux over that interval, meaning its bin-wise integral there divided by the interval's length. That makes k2 141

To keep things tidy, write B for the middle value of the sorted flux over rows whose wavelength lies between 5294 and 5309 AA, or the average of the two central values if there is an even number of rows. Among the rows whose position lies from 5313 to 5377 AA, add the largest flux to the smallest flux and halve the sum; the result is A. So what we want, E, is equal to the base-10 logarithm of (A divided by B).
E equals 0.04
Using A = 148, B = 136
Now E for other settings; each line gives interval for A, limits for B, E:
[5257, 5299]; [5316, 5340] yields 0.01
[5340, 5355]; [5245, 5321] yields 0.02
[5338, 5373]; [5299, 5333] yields 0.05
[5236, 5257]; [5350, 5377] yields -0.01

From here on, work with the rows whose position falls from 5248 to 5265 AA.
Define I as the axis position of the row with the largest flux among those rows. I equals 5256.28 AA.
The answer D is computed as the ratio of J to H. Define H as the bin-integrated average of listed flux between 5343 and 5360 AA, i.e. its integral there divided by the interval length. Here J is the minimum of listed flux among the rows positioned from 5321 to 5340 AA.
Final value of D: 0.81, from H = 144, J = 117.3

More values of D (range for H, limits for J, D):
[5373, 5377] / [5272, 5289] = 0.90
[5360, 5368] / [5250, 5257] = 0.81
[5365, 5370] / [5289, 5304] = 0.96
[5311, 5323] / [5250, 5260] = 0.91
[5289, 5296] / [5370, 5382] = 0.81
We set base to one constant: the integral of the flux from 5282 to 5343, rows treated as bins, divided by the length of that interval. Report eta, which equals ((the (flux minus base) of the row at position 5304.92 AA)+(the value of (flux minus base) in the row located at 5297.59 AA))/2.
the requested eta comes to 10.4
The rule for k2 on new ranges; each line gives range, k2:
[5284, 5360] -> 140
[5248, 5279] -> 130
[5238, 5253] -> 134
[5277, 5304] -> 140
